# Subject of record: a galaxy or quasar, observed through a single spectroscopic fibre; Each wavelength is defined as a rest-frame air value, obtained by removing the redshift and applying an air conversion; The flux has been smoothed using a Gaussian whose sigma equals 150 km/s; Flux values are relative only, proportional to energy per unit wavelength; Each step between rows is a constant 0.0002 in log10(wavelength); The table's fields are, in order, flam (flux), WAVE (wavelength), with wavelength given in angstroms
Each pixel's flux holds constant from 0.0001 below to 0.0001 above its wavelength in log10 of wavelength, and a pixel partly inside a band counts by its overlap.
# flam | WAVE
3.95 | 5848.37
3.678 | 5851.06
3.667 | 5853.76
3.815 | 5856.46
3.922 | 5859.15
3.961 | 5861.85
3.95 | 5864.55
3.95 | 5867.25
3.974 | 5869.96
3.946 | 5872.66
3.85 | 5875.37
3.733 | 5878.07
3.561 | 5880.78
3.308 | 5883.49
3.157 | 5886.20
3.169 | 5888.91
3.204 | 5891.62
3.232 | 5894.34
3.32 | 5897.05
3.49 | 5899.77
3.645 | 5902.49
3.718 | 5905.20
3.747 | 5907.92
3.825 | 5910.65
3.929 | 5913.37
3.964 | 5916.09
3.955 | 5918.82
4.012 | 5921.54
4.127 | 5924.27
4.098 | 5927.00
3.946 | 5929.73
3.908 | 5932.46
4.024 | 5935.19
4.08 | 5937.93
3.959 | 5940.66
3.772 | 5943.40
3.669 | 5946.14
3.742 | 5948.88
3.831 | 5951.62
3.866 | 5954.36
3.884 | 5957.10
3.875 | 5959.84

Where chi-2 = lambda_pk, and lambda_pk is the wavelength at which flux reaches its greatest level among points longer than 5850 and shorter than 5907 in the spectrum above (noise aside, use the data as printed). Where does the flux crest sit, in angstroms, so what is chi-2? 5869.96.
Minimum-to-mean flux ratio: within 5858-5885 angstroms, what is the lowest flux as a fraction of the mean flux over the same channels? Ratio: 0.87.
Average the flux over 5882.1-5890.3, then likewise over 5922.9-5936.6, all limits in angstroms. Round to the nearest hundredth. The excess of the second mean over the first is 0.81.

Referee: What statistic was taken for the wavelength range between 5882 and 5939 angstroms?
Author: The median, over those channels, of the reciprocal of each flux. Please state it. 0.261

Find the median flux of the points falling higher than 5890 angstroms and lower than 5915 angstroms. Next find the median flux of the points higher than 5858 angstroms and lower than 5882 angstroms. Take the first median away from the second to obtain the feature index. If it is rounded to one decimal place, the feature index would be 0.3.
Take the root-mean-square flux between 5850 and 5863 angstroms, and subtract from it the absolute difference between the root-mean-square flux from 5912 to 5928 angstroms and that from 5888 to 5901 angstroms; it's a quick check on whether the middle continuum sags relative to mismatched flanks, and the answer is 3.1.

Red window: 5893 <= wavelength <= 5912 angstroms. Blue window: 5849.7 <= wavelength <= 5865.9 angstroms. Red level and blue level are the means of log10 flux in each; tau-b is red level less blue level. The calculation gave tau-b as -0.03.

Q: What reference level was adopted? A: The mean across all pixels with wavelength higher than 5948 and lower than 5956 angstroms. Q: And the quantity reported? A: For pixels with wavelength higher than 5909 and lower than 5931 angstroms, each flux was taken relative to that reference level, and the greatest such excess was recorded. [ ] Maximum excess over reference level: 0.31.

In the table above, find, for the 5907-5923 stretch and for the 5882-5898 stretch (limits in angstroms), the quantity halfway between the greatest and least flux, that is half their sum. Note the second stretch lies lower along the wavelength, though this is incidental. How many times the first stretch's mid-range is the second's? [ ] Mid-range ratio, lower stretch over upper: 0.83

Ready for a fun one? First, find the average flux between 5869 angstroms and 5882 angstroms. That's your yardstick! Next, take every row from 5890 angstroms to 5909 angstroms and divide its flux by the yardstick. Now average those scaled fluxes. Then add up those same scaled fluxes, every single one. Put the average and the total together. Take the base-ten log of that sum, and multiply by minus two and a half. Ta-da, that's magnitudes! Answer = -2.16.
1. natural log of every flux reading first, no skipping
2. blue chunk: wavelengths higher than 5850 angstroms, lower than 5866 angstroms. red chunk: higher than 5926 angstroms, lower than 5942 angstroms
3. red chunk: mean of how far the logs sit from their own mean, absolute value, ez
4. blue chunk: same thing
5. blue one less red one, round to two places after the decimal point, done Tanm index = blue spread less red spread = 0.01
